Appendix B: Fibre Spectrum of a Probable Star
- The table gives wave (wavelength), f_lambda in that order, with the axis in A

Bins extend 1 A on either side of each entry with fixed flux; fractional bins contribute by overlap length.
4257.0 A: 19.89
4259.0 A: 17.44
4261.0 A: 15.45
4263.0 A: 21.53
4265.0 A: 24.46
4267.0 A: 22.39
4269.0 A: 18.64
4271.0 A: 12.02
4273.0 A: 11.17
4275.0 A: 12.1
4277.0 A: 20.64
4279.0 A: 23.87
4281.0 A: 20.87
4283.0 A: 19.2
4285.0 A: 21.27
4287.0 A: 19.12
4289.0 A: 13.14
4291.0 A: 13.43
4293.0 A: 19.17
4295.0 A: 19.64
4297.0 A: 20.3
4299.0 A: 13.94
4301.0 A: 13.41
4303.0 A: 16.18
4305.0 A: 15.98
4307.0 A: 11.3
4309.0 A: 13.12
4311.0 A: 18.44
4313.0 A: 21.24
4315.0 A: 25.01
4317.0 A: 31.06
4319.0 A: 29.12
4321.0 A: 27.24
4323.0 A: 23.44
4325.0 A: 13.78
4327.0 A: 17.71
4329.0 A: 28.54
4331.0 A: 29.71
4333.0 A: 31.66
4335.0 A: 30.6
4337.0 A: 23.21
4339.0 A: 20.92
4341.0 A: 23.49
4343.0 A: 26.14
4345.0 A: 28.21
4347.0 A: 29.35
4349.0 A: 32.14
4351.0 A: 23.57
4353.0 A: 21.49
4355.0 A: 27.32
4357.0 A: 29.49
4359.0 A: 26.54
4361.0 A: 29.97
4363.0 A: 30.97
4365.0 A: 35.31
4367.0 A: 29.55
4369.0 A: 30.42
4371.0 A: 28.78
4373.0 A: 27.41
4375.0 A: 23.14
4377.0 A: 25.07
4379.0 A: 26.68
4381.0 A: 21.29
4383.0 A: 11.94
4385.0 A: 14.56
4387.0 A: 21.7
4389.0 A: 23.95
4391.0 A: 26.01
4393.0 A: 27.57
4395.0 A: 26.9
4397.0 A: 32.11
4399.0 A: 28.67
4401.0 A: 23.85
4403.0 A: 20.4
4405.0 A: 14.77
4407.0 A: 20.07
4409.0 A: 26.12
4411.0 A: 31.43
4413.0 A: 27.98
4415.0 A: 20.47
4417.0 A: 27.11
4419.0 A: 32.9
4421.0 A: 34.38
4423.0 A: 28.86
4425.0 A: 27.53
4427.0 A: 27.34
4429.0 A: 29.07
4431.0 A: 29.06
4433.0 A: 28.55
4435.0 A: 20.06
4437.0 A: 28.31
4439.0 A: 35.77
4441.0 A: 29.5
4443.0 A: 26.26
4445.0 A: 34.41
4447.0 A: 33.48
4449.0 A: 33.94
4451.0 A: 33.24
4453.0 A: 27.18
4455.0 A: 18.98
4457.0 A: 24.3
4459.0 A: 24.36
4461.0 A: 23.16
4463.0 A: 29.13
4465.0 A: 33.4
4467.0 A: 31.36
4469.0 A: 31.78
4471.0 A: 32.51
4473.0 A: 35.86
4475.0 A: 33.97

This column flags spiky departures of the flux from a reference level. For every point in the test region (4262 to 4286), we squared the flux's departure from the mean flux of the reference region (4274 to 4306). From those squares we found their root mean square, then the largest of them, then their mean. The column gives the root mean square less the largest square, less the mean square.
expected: -42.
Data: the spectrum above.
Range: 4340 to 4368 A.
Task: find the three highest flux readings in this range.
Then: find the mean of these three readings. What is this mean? 32.8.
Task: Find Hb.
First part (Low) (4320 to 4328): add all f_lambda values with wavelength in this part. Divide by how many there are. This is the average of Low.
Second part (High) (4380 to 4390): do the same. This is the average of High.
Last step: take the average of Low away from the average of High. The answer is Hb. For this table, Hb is -1.9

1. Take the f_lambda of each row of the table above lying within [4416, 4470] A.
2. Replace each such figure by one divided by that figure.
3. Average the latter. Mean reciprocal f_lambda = 0.0353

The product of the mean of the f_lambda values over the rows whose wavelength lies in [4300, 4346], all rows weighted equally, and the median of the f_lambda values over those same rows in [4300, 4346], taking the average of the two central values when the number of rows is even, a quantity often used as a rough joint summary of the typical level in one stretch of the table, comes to 529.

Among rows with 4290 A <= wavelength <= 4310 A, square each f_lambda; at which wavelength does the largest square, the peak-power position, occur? 4297.0 A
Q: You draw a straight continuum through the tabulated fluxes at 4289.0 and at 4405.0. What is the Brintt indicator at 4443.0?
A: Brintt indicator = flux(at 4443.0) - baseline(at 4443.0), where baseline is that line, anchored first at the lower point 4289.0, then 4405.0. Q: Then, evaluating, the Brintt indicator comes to 11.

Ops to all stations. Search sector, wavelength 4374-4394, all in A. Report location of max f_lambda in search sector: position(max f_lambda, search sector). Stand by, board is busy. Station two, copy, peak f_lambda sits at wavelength 4393.0 A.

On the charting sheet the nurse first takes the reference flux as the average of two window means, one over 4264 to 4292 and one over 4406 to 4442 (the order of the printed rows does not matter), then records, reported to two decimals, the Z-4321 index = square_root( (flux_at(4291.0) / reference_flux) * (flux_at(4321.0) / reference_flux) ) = 0.83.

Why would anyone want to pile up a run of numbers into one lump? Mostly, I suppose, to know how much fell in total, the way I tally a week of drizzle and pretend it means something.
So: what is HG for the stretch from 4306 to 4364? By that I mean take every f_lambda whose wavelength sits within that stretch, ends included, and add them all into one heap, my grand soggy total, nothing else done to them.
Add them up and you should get 725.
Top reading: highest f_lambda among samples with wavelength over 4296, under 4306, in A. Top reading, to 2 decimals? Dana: 20.30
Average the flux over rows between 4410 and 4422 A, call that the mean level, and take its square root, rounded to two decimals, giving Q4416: 5.39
